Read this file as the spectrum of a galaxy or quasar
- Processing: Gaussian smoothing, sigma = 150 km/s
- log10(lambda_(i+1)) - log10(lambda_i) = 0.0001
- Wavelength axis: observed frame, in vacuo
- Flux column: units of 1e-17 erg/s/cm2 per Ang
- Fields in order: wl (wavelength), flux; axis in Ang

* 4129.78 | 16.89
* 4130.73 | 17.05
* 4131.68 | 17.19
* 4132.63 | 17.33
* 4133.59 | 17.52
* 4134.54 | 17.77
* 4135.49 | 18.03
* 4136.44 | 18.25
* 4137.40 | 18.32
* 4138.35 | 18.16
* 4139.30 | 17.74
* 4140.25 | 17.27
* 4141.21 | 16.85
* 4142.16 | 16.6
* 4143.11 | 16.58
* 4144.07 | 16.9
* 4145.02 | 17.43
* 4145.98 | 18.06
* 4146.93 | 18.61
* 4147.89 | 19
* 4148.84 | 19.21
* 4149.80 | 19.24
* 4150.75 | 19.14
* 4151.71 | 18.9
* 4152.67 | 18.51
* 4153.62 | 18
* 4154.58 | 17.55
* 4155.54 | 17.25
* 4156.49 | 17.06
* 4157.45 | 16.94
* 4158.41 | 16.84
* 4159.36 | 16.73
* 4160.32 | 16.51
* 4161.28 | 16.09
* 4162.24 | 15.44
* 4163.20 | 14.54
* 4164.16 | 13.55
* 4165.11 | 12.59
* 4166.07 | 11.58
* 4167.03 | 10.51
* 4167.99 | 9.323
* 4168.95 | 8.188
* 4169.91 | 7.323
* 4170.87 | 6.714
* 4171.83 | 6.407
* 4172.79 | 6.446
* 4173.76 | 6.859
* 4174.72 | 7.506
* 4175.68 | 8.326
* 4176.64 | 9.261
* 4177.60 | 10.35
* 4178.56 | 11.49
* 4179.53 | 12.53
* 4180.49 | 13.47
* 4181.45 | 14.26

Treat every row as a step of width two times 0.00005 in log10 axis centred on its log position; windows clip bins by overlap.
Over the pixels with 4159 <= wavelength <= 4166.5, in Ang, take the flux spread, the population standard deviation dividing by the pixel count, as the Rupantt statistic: 1.8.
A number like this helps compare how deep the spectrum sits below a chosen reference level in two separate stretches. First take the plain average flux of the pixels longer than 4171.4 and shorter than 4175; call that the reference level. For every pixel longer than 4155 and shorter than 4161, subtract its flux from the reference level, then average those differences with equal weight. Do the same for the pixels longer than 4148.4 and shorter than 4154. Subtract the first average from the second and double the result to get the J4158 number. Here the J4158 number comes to -3.9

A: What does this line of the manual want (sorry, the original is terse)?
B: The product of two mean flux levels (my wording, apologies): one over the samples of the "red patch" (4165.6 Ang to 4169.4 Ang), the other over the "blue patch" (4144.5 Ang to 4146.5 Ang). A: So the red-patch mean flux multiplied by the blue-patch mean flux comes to 176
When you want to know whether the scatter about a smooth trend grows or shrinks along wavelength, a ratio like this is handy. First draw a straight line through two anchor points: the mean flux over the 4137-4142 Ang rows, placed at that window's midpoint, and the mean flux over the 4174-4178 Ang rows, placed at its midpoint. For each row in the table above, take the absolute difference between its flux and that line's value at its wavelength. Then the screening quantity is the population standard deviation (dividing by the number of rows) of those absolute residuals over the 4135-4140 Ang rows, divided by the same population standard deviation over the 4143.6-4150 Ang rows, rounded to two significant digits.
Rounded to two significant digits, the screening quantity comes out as 0.13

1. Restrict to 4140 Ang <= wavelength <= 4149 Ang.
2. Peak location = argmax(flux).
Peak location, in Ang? 4148.84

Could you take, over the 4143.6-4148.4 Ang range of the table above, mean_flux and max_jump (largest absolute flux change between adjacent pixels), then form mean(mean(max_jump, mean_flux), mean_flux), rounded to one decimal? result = 13.7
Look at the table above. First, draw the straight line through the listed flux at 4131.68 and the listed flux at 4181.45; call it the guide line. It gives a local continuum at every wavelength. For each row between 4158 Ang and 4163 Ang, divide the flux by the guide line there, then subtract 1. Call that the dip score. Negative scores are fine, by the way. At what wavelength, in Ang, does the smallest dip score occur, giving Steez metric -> 4162.24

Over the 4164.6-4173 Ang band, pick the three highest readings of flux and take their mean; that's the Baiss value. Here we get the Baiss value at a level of 11.6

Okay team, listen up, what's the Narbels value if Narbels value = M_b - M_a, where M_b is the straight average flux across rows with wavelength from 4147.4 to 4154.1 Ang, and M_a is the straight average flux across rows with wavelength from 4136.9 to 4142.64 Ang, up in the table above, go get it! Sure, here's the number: 1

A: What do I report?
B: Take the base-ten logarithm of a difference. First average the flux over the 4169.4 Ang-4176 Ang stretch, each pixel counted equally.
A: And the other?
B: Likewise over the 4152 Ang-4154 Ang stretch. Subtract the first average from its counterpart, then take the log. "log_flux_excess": 1.05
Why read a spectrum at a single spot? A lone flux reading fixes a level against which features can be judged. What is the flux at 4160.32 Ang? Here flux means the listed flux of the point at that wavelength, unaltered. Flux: 16.51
